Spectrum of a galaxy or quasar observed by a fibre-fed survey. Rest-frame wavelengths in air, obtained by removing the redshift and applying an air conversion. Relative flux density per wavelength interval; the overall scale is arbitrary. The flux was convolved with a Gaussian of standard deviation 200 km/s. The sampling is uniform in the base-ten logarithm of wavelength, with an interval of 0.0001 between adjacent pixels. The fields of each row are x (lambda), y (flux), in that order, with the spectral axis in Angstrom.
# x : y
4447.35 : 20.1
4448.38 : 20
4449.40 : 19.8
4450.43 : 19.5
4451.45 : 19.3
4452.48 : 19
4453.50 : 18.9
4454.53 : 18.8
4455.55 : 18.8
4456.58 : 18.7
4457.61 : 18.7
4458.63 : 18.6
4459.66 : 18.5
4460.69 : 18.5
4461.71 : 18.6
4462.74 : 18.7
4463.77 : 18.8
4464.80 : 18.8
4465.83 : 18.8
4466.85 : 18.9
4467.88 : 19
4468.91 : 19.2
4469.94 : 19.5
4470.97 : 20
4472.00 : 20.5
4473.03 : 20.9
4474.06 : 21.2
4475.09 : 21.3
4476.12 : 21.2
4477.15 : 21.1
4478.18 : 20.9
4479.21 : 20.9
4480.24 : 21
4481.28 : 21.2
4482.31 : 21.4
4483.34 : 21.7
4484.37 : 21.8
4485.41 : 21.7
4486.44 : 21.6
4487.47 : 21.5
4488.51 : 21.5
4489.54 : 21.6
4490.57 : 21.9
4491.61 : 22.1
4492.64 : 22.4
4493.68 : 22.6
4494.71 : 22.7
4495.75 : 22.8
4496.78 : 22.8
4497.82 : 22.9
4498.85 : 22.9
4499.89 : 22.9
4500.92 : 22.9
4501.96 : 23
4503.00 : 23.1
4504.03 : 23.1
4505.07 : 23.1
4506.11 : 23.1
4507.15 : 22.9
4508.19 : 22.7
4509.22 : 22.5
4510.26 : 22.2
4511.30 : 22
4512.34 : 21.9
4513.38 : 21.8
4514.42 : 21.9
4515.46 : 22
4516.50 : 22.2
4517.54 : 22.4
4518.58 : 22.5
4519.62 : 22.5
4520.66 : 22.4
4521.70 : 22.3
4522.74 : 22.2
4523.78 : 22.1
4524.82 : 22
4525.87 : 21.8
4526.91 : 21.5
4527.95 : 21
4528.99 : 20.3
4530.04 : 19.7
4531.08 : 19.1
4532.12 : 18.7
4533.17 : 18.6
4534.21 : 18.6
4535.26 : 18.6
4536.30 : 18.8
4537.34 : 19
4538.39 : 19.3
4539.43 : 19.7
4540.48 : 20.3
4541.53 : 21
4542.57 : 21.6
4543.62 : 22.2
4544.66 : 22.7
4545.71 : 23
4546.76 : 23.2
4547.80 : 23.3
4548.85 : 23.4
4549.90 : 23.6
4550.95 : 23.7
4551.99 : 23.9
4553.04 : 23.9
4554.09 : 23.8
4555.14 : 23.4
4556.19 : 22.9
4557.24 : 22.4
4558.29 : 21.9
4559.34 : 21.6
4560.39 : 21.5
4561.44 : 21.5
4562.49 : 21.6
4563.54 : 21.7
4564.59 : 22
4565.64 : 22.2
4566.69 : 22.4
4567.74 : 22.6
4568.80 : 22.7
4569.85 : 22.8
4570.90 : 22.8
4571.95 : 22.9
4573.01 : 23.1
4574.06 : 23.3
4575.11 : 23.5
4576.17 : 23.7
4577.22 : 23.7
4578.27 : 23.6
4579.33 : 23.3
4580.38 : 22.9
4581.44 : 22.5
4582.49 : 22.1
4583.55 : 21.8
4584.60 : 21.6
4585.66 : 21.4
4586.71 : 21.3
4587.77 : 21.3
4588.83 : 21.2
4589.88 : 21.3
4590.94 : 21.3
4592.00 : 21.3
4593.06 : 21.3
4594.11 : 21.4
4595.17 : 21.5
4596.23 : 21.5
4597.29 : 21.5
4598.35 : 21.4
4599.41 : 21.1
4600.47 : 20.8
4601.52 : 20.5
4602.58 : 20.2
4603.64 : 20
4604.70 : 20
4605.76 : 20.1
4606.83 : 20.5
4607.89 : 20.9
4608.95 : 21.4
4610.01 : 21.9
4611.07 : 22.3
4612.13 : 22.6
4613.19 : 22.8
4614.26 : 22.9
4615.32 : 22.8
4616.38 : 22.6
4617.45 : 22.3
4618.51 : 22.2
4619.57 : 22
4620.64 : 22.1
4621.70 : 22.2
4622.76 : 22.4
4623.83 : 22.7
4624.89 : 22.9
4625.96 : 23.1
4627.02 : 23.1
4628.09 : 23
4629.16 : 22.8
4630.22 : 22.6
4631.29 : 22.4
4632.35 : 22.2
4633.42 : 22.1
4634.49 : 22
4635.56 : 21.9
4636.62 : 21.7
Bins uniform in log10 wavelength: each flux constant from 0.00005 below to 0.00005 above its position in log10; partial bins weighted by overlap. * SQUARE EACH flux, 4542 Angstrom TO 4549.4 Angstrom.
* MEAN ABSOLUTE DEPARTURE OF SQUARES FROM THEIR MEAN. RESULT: 23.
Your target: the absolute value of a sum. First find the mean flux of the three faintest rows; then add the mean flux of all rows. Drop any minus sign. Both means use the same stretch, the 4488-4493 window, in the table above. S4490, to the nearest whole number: 44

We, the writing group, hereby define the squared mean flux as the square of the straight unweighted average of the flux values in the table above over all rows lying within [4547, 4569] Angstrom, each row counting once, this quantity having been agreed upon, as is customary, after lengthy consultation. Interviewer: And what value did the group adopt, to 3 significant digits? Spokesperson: 514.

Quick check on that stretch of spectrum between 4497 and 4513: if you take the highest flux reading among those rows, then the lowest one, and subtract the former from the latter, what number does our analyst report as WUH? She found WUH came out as -1.2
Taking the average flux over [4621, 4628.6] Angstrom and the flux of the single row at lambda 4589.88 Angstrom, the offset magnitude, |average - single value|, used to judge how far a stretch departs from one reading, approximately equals 1.5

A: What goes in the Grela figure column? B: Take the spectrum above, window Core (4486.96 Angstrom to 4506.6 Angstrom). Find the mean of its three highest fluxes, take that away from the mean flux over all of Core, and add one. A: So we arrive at 0.5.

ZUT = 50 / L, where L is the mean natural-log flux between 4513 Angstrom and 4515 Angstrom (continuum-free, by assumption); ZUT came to 16.2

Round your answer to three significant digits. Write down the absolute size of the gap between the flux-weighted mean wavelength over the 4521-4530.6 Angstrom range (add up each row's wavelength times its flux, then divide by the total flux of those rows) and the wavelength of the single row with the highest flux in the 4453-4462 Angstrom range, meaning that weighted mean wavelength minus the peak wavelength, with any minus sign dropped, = 72.3 Angstrom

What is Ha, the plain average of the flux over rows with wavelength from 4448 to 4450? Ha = 19.9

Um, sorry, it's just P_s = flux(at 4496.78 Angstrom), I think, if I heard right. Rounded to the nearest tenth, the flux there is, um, 22.8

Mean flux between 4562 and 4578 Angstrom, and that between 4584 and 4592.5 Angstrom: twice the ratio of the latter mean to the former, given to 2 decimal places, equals 1.88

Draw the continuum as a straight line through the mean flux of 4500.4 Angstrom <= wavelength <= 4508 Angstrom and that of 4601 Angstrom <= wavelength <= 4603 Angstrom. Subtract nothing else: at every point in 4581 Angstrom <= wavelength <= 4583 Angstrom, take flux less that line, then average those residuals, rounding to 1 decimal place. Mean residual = 1.4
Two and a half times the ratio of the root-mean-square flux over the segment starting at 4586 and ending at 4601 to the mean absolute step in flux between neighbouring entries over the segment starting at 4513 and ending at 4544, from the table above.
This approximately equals 188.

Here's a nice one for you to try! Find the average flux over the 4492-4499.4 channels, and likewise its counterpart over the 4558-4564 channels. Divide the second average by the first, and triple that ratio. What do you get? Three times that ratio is 2.86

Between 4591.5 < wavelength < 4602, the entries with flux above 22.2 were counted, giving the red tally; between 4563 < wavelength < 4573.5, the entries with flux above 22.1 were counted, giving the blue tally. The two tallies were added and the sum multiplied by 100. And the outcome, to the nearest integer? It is 800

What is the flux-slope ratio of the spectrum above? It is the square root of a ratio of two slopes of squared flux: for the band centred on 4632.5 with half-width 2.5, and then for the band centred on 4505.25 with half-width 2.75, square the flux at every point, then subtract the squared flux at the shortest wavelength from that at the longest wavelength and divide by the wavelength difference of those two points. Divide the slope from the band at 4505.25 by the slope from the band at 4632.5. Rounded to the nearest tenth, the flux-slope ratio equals 0.6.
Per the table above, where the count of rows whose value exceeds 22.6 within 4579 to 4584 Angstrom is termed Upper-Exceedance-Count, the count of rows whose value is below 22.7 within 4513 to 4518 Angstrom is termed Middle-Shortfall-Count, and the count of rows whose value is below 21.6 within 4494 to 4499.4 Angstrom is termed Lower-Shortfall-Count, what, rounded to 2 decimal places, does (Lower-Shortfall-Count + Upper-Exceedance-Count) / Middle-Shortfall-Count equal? 0.40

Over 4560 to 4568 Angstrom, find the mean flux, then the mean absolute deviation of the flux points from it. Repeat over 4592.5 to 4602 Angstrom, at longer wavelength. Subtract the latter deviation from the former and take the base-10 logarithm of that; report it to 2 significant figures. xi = -1.1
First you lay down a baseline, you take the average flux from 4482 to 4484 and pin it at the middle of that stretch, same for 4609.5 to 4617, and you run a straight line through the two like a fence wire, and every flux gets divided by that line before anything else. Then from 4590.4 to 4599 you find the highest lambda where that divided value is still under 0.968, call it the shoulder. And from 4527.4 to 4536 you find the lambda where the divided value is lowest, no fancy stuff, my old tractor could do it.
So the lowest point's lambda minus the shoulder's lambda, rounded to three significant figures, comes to -63.1 Angstrom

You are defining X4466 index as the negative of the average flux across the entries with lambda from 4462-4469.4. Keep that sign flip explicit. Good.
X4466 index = -18.9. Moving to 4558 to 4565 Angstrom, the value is -21.7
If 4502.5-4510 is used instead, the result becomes -22.9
